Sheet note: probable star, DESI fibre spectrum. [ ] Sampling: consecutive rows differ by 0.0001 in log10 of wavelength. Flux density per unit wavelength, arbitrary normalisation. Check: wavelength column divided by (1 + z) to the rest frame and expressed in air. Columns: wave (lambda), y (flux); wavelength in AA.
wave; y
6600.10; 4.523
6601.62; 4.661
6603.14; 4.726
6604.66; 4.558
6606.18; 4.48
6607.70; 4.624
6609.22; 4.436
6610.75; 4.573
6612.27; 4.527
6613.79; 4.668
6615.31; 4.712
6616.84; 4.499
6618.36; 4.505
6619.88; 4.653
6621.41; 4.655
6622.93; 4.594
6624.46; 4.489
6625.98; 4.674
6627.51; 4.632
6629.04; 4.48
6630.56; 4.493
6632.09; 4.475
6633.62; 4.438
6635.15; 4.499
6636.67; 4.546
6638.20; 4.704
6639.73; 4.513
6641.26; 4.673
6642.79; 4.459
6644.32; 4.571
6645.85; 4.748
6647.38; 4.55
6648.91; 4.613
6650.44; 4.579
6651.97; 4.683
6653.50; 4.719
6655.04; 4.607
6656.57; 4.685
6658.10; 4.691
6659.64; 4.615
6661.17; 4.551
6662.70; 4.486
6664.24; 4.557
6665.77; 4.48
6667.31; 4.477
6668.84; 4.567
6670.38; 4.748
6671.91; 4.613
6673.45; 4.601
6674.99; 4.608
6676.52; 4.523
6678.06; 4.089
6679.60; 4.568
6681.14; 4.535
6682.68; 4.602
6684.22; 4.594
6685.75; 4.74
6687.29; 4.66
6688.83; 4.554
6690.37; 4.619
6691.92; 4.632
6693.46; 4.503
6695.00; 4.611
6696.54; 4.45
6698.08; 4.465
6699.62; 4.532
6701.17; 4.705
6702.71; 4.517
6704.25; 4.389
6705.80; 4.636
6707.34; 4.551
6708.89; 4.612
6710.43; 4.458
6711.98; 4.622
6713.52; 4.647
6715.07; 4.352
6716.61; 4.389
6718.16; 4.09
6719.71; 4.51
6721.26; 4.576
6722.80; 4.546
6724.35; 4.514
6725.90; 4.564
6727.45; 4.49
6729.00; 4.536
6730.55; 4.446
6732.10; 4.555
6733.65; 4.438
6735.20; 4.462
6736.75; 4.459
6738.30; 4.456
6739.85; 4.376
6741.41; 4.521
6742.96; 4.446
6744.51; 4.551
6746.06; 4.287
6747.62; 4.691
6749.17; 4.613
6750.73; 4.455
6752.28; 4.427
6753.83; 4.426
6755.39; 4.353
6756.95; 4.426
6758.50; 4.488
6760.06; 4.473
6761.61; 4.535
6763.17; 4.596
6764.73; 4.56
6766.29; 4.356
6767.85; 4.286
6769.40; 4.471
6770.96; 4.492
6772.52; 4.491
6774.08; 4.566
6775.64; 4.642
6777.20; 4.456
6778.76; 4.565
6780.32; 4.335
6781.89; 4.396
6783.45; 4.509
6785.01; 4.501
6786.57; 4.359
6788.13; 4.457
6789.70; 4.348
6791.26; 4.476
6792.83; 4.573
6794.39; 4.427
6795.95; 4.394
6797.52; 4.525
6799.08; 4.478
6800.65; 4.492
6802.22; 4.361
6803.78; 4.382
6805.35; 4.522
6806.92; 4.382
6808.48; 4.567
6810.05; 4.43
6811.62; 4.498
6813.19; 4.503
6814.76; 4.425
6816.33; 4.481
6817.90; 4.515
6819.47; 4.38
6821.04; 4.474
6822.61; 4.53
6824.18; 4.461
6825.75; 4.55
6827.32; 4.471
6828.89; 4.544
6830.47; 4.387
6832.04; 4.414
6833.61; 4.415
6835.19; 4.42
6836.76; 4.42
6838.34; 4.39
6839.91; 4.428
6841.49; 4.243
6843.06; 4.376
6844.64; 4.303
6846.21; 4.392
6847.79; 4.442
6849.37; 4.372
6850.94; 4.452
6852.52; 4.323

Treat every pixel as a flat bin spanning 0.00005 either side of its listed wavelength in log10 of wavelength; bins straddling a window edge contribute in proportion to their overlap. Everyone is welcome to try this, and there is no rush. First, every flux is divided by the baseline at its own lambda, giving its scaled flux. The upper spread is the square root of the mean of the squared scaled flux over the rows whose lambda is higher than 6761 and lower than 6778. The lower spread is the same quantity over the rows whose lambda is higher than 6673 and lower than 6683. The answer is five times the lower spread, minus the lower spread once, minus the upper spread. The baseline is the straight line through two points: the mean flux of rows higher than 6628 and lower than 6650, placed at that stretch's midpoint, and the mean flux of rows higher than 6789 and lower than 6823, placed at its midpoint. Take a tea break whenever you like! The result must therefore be 2.97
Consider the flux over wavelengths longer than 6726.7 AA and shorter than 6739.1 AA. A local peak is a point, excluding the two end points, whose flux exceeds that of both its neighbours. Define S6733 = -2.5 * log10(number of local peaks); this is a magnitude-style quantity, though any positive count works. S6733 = -1.2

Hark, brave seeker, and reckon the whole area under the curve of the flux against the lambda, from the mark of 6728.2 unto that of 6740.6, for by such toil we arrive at 55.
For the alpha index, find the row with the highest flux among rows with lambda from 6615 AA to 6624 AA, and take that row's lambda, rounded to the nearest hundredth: 6615.31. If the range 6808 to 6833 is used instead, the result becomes 6808.48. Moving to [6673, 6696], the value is 6685.75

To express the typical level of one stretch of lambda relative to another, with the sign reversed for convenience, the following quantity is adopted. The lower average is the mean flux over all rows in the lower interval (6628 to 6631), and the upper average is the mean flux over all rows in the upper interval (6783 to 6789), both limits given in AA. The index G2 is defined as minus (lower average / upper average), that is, -1.01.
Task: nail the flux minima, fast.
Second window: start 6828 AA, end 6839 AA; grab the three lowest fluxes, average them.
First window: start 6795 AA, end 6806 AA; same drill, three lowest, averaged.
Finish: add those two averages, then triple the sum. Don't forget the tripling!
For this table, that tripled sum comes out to 26.3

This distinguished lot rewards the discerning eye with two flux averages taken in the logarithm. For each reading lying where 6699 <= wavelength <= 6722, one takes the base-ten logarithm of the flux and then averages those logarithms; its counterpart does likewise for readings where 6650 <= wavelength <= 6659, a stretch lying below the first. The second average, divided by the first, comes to 1.02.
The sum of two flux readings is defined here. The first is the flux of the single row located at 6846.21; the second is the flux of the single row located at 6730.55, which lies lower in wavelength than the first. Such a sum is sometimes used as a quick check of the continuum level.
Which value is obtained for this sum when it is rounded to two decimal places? 8.84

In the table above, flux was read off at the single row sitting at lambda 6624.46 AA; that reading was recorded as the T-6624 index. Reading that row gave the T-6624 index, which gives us 4.489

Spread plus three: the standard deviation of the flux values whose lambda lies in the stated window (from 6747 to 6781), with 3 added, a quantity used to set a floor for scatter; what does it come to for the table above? 3.10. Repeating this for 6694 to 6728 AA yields 3.13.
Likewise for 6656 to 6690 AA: 3.13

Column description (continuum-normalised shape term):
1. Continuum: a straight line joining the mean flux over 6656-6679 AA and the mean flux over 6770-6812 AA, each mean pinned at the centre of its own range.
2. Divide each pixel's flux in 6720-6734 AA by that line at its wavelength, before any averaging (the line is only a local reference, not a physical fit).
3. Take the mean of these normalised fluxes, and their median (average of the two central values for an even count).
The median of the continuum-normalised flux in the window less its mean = 0.004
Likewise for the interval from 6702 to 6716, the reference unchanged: 0.004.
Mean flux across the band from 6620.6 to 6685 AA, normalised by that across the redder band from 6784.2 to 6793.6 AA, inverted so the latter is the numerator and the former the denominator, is 0.974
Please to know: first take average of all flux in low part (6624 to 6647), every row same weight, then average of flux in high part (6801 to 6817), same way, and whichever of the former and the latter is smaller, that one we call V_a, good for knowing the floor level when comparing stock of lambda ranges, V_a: 4.46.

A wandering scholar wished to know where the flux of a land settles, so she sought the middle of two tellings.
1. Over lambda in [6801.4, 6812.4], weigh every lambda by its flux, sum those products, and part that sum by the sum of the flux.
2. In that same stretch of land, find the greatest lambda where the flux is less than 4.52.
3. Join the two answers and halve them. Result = 6809.3 AA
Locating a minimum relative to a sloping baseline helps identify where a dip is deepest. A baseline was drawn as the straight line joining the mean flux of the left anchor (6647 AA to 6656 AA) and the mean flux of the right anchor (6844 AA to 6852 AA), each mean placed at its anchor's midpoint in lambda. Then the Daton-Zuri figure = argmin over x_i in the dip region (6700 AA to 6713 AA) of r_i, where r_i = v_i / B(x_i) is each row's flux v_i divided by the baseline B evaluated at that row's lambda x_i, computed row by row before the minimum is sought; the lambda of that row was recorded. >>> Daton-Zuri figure 6704.25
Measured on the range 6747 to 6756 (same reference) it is 6755.39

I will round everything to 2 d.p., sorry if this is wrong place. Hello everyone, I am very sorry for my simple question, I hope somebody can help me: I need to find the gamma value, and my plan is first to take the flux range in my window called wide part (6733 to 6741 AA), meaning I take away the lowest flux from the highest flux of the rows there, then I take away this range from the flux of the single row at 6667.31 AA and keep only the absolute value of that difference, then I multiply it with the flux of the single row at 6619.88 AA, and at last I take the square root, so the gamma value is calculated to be 4.52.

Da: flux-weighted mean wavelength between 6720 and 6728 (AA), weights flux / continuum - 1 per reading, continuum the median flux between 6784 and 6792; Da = 6723.8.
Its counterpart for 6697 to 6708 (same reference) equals 6703.1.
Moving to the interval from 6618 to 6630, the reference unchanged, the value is 6623.5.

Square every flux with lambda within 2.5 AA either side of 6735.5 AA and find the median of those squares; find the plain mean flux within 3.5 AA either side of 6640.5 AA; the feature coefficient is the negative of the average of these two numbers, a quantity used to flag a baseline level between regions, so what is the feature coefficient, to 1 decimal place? -12.2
